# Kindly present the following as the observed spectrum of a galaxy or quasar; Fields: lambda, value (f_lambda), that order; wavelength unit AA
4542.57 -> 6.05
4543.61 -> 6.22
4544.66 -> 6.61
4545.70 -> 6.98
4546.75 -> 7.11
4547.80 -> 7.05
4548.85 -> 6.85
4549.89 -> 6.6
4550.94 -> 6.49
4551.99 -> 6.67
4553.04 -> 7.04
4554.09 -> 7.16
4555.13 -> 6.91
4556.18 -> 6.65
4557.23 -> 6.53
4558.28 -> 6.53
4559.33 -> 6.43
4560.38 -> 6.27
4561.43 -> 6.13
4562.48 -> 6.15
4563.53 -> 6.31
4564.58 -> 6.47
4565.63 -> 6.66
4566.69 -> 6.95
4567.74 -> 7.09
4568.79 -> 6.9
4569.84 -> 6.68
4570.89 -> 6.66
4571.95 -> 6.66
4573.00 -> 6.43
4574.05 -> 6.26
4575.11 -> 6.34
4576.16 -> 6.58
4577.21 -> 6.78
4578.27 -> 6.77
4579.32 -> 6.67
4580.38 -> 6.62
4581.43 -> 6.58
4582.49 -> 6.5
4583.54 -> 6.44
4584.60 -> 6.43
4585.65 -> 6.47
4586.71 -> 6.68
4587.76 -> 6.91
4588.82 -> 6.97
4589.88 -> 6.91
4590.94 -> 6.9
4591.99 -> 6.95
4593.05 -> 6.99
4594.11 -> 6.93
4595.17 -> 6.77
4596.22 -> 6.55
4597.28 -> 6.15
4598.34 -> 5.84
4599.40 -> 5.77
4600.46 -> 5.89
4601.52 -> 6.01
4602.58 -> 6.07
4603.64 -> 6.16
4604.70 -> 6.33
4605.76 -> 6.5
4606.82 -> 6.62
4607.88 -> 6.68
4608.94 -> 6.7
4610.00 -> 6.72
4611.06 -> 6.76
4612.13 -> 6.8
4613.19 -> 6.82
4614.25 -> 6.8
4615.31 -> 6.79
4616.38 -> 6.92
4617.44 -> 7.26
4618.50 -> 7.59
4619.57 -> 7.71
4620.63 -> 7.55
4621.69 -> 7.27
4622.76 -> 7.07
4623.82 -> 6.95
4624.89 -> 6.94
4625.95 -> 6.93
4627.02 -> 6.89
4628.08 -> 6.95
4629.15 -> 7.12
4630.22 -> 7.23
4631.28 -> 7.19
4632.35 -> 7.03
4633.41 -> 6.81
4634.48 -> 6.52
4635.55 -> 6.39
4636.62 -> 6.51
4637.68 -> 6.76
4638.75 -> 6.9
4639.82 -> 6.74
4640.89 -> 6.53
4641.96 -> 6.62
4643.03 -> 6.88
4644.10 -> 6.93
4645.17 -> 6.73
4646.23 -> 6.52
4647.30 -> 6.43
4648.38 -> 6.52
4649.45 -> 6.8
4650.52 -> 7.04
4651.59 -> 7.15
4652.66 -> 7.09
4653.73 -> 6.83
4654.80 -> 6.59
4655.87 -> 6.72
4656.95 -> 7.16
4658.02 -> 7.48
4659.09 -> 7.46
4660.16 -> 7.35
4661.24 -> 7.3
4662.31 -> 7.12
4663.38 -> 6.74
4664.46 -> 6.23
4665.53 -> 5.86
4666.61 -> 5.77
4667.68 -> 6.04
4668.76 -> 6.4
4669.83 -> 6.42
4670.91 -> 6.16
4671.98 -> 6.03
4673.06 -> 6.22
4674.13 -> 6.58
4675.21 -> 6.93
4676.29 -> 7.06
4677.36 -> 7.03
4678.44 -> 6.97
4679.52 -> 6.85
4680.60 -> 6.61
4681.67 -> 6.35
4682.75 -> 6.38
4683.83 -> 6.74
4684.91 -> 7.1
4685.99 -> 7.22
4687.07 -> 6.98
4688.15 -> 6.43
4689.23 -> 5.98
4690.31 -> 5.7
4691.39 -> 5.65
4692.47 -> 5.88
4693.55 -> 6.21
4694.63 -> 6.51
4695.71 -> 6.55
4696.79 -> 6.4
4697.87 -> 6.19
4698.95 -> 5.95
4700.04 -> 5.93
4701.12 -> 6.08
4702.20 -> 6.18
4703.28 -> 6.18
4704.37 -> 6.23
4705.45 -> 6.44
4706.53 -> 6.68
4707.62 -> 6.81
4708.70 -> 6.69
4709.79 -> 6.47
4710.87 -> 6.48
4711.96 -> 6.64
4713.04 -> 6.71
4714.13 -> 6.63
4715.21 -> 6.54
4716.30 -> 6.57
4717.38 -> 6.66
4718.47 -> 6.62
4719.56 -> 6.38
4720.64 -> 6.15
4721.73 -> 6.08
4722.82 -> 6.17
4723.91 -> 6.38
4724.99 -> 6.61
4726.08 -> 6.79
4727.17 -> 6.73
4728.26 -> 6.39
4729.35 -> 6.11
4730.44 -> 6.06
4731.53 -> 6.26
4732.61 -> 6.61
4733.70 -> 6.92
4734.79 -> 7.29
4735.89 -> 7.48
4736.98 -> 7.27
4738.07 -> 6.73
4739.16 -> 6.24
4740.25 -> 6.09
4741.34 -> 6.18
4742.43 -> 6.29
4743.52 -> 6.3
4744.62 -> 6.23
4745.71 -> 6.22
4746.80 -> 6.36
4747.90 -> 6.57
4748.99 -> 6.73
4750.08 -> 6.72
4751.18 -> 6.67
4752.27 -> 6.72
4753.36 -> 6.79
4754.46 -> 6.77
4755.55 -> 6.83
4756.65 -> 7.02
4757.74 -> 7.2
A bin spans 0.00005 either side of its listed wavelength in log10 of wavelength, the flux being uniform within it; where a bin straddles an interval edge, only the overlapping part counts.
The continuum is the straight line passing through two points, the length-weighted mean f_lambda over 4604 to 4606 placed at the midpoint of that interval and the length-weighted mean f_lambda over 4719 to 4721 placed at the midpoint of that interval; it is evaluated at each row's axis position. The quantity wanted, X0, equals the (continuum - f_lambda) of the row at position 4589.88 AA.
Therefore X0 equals -0.5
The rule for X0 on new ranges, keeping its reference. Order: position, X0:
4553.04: -0.6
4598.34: 0.5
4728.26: -0.1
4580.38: -0.2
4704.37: 0.1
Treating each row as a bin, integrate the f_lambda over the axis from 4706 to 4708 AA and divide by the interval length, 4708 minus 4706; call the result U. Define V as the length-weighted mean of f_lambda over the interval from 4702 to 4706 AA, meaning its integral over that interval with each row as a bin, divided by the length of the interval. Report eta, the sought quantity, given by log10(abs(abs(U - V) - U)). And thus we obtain 0.797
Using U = 6.72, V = 6.3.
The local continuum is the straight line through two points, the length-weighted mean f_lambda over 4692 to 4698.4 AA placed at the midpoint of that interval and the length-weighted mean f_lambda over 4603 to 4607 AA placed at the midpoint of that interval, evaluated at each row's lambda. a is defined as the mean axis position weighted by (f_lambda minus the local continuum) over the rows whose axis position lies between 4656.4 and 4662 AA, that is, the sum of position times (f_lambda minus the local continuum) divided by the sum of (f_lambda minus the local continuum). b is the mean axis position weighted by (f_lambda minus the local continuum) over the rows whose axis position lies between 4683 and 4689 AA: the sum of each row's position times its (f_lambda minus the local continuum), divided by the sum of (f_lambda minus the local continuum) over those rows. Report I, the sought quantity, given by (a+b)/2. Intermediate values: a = 4659.1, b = 4685.7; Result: 4672.4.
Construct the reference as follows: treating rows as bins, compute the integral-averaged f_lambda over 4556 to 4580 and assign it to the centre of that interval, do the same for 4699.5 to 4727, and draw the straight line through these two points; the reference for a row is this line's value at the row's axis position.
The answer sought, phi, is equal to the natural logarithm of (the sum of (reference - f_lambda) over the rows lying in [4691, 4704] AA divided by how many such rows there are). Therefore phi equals -1.1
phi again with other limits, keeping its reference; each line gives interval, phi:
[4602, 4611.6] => -3.7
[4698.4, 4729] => -4.3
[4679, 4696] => -3.8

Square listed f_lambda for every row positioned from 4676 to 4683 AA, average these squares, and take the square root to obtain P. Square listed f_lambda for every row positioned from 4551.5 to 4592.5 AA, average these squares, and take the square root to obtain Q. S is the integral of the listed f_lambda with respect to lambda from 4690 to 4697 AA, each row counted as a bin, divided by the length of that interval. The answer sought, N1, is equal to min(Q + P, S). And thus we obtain 6.13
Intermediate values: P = 6.76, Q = 6.65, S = 6.13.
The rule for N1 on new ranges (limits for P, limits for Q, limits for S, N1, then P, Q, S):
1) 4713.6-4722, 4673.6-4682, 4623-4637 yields 6.89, 6.46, 6.80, 6.89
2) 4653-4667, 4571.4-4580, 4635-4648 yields 6.66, 6.84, 6.56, 6.66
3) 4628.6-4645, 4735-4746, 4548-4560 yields 6.72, 6.82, 6.52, 6.72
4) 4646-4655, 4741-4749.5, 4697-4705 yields 6.12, 6.78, 6.36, 6.12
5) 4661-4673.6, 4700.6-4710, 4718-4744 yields 6.51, 6.37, 6.42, 6.51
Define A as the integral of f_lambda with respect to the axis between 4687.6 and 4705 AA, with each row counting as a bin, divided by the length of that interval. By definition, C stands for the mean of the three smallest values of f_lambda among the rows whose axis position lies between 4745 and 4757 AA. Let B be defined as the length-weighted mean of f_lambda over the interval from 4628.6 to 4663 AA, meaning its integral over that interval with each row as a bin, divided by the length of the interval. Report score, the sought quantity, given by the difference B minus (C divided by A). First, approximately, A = 6.13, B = 6.89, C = 6.4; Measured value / 5.85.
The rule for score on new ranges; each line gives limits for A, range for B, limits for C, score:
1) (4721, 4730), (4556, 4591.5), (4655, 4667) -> 5.67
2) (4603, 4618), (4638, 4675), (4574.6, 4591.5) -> 5.73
